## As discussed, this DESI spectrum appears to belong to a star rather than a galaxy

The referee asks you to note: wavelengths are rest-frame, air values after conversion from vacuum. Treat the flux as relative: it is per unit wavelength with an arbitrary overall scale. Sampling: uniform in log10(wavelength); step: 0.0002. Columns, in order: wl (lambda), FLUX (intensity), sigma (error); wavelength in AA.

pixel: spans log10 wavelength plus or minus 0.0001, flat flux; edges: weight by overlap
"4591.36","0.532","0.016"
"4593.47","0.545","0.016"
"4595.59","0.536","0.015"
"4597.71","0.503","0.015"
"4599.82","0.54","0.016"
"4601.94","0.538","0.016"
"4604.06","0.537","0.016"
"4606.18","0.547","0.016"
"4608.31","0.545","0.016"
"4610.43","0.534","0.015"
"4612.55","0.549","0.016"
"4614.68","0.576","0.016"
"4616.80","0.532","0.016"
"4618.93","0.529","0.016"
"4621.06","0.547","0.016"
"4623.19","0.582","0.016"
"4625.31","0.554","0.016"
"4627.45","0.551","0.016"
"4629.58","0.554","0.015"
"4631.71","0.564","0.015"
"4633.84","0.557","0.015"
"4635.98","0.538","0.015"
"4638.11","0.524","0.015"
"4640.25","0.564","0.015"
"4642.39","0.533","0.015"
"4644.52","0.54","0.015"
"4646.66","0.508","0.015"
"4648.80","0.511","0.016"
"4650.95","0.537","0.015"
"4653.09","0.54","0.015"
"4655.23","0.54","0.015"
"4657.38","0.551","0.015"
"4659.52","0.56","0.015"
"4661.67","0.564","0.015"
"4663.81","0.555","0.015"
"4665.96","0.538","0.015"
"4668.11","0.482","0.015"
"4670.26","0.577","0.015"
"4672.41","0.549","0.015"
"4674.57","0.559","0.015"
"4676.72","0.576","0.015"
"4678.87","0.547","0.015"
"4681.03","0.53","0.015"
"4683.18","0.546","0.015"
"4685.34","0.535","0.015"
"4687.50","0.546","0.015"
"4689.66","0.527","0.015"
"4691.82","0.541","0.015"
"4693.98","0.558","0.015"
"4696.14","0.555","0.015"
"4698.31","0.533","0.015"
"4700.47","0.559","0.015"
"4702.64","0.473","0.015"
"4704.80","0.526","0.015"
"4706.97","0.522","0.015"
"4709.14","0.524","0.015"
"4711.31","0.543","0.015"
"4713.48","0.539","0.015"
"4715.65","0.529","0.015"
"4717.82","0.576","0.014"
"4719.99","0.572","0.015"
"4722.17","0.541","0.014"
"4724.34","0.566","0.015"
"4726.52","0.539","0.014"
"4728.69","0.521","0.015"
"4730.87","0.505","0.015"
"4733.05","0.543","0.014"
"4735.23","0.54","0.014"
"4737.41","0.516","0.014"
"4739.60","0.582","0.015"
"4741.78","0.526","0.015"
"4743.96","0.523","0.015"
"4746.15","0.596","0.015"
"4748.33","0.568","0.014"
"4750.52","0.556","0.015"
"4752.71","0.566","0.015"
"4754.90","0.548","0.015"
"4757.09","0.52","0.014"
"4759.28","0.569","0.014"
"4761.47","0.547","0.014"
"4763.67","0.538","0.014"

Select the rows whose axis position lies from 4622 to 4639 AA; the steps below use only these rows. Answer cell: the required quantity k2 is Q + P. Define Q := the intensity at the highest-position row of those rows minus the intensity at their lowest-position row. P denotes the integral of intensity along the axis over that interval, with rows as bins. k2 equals 9.4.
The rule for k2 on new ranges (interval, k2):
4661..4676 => 8.2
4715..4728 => 7.2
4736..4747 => 6.1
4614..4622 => 4.3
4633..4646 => 7.0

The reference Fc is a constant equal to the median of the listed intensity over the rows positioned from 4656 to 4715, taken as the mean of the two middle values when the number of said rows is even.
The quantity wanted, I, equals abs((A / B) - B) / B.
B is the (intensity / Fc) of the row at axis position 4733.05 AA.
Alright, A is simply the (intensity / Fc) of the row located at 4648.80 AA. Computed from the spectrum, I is 0.054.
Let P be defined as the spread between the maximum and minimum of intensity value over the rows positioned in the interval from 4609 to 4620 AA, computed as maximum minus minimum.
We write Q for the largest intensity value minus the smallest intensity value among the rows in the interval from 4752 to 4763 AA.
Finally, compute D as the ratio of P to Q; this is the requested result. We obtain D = 1.0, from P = 0.047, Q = 0.049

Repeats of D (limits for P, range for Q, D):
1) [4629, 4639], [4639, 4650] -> 0.7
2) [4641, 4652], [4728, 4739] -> 0.8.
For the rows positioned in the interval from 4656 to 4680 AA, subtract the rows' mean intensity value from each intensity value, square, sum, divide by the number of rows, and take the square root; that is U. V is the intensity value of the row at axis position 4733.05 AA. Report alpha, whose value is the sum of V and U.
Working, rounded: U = 0.0245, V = 0.543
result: 0.567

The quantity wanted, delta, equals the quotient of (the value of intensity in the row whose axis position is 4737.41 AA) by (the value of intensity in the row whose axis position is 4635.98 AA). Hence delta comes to 0.96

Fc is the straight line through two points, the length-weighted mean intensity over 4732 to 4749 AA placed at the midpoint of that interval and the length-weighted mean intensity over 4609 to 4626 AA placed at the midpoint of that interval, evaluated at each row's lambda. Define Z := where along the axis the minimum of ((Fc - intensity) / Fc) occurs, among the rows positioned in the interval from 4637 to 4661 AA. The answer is 4640.25 AA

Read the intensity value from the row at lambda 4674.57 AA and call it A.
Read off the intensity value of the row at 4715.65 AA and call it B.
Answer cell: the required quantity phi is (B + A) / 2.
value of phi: 0.544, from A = 0.559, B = 0.529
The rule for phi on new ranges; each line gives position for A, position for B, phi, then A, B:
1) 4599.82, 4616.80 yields 0.536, 0.54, 0.532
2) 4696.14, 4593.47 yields 0.550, 0.555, 0.545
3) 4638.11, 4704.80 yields 0.525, 0.524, 0.526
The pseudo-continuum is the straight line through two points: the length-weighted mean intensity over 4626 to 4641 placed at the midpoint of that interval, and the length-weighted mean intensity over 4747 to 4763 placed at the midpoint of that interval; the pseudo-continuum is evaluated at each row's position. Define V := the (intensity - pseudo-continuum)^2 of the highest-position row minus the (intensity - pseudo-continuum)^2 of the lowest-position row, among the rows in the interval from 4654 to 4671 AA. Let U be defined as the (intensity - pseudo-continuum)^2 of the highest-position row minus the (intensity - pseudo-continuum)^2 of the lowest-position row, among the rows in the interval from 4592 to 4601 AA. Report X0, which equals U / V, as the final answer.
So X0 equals 0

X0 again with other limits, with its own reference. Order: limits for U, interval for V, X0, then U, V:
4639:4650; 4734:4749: 30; 0.0014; 0.0000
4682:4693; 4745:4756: 0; 0.0001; -0.0018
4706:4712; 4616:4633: 8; -0.0008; -0.0001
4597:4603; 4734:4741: -3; -0.0020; 0.0007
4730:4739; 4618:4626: 2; -0.0009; -0.0004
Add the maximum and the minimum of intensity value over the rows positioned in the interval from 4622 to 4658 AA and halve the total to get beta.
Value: 0.545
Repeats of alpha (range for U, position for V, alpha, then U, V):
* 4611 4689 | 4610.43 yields 0.554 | 0.0200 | 0.534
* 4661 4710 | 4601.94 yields 0.563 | 0.0246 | 0.538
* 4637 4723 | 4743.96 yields 0.545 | 0.0221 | 0.523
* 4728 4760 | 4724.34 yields 0.592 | 0.0260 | 0.566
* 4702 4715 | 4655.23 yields 0.563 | 0.0229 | 0.54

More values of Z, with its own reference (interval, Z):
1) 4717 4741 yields 4739.60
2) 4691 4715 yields 4700.47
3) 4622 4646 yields 4623.19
